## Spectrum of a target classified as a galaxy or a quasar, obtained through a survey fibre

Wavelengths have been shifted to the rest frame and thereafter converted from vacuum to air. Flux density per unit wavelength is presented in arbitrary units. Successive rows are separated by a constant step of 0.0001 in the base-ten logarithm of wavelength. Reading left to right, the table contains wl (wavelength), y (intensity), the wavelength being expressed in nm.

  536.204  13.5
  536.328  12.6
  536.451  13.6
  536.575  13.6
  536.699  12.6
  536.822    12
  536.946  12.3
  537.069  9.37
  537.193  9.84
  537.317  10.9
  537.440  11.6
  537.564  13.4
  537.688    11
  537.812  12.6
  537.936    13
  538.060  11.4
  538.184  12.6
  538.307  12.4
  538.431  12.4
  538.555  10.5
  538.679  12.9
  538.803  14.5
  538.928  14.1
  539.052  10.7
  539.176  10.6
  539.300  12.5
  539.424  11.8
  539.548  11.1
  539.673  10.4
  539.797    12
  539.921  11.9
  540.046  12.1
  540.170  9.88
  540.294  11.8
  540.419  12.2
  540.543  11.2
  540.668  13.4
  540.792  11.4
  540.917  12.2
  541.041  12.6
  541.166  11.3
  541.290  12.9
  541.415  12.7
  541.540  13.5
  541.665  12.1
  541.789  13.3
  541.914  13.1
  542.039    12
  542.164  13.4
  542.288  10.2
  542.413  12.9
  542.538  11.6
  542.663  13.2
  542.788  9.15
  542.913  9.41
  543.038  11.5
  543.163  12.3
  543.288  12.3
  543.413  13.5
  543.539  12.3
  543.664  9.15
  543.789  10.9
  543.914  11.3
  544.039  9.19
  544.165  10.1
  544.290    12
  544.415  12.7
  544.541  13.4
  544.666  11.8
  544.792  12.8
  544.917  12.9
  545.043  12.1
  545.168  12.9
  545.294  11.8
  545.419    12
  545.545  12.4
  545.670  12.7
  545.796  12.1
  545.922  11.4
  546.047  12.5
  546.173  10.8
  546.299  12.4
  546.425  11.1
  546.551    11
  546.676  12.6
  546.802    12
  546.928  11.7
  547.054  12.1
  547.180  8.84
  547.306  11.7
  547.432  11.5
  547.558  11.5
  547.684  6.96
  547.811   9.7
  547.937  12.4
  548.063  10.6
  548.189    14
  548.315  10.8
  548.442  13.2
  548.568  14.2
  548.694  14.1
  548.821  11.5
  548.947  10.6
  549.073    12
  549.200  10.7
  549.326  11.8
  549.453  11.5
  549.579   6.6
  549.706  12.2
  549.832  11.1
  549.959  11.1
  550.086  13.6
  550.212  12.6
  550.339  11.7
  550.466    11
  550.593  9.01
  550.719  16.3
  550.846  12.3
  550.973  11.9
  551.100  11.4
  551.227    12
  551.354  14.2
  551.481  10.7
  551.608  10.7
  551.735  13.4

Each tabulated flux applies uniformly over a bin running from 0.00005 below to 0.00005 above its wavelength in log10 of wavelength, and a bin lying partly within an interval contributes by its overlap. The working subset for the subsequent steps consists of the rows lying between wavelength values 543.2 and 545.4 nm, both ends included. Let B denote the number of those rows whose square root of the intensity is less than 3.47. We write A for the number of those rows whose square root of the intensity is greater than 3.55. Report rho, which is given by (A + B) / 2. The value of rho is 7.0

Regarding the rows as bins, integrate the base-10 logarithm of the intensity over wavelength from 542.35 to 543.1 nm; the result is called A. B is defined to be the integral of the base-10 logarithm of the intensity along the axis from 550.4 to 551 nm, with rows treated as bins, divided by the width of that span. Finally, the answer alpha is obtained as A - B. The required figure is -0.29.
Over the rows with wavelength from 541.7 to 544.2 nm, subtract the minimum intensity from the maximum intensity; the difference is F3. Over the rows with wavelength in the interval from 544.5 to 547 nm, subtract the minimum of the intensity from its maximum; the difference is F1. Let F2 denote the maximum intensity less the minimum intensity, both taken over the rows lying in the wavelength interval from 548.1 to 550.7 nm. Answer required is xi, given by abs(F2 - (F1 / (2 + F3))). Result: 7.19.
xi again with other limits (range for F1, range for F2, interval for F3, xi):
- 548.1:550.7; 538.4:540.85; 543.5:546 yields 3.40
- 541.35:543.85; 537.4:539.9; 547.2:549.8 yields 3.65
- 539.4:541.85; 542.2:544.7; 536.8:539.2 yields 3.84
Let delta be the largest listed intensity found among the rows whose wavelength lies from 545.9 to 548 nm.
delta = 12.6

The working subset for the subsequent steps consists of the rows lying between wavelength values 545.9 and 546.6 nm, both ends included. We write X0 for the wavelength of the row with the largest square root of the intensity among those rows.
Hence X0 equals 546.047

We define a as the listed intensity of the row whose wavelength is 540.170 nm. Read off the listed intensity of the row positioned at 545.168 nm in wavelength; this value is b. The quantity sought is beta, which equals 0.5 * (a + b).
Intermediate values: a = 9.88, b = 12.9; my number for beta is 11.4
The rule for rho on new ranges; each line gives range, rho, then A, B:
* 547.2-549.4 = 8.0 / 4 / 12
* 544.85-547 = 5.5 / 3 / 8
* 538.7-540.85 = 7.0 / 3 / 11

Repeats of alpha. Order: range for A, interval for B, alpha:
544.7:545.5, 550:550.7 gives -0.20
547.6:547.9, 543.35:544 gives -0.77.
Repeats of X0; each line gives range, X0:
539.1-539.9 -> 539.300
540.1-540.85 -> 540.668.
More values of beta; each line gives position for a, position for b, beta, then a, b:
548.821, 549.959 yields 11.3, 11.5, 11.1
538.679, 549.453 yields 12.2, 12.9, 11.5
